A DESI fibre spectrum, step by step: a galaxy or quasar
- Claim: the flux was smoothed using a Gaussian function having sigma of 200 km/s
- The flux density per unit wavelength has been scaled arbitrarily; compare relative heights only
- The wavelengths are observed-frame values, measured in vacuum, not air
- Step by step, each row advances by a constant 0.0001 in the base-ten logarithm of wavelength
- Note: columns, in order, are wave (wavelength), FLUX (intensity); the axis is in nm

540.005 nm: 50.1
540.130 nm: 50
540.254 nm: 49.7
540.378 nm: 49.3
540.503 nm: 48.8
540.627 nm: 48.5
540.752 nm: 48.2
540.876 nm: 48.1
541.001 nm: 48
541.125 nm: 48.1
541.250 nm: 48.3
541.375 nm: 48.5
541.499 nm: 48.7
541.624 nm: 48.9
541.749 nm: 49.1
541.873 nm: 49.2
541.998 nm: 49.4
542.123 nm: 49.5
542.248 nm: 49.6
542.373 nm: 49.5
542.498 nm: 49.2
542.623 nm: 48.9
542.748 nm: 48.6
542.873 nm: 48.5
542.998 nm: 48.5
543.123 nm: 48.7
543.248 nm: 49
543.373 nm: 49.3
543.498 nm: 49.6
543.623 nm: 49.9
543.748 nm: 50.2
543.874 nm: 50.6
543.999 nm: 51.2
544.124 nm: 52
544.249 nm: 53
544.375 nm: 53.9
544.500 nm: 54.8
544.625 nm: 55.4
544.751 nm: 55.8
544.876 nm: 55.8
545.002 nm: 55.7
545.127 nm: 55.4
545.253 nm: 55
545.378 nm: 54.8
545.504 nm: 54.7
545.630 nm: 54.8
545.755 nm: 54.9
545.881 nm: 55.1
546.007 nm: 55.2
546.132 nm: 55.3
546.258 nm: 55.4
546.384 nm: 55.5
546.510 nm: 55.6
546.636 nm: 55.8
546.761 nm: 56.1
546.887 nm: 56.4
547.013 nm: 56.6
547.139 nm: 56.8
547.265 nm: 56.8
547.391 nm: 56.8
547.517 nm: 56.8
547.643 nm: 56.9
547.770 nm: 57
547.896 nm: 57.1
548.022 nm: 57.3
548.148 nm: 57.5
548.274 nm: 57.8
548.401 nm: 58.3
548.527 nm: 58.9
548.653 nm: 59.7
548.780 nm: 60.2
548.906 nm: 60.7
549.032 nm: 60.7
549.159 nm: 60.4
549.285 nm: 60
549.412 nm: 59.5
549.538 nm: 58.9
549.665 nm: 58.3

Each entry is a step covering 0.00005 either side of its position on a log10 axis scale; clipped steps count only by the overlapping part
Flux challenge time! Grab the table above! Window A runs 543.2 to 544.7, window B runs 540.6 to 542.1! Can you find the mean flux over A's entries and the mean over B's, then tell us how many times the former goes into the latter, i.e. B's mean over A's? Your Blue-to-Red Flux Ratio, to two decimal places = 0.94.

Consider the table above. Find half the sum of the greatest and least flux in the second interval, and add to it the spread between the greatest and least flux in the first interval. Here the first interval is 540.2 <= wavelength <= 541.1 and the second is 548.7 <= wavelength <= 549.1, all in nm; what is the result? 62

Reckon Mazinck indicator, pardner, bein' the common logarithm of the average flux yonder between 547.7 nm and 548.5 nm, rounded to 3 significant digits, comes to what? 1.76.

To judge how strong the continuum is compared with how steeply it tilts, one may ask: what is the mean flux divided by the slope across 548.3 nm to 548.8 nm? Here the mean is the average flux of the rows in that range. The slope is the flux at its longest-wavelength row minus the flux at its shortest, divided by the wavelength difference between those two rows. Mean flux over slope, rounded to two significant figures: 12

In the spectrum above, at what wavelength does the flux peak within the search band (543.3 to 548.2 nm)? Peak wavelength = 548.148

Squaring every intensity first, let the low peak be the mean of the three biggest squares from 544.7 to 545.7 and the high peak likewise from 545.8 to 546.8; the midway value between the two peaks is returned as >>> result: 3114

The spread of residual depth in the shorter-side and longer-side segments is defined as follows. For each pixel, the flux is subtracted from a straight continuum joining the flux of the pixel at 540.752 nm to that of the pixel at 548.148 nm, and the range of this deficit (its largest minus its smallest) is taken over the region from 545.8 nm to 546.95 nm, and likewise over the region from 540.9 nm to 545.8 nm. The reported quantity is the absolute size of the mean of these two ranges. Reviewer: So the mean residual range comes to 2.7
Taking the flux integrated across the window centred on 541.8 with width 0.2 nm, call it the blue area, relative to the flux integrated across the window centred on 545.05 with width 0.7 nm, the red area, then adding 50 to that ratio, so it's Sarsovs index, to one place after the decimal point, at 50.3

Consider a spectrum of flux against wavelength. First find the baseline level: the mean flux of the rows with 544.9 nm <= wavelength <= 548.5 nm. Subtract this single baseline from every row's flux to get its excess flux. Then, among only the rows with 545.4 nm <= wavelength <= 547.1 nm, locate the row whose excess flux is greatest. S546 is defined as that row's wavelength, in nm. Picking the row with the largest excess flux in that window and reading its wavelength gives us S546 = 547.013 nm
